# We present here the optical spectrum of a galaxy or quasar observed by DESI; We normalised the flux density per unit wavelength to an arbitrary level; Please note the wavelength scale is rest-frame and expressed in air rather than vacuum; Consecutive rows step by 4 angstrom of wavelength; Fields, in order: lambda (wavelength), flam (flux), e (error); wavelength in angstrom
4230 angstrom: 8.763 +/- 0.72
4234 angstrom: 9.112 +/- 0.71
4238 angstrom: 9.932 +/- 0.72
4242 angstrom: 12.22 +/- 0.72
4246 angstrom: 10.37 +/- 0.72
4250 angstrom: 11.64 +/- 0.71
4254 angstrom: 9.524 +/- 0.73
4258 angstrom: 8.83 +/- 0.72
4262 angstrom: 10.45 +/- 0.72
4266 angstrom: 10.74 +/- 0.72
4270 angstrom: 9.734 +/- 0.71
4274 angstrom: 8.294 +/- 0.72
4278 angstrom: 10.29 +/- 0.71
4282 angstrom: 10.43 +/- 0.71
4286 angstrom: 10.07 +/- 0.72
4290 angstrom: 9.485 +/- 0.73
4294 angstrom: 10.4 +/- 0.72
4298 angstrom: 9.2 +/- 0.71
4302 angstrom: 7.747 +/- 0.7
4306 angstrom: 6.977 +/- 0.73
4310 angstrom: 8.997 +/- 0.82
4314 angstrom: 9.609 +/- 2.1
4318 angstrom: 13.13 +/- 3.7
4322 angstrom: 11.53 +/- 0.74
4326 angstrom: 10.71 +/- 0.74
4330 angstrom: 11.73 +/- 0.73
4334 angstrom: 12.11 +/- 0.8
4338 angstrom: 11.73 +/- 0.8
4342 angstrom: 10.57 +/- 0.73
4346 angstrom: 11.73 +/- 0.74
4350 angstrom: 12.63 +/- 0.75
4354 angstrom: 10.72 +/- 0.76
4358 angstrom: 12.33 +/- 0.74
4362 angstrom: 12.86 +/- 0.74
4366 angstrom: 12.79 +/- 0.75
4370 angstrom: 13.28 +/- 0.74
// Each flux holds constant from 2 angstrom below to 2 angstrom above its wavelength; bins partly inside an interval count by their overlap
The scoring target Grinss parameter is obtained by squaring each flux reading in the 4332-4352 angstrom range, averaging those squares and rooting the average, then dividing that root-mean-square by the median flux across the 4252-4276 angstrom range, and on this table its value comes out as 1.22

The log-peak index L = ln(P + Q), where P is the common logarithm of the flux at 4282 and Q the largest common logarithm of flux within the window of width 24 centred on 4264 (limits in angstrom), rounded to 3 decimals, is 0.717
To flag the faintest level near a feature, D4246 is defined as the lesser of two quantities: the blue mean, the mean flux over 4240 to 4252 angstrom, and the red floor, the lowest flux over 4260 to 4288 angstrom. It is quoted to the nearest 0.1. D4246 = 8.3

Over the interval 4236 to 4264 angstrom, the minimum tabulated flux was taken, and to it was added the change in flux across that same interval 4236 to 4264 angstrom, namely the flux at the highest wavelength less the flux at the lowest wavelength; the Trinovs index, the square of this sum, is 87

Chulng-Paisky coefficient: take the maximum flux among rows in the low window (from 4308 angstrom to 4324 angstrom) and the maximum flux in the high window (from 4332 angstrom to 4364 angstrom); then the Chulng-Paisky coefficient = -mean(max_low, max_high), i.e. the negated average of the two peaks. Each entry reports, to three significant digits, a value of -13.0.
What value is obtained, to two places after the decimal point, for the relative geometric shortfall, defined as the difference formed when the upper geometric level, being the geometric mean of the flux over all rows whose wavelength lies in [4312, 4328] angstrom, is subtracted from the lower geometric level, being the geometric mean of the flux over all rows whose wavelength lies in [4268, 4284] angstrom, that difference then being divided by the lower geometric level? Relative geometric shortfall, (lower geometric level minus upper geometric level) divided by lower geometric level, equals -0.16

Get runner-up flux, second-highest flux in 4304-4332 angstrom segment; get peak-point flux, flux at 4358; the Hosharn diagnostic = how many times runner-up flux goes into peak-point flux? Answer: 1.05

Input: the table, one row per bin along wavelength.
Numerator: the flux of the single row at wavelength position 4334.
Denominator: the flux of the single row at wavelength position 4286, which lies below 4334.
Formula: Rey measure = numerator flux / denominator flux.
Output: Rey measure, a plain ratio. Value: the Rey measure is 1.20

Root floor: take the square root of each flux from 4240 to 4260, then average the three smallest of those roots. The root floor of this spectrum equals 3.09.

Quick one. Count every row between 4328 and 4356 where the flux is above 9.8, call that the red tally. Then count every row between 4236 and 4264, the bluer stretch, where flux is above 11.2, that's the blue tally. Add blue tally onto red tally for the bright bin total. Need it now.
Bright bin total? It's 9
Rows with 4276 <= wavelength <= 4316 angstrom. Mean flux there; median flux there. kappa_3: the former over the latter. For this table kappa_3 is 0.976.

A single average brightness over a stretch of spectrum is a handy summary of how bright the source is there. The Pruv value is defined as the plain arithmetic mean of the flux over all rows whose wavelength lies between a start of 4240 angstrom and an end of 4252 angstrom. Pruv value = 11.4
